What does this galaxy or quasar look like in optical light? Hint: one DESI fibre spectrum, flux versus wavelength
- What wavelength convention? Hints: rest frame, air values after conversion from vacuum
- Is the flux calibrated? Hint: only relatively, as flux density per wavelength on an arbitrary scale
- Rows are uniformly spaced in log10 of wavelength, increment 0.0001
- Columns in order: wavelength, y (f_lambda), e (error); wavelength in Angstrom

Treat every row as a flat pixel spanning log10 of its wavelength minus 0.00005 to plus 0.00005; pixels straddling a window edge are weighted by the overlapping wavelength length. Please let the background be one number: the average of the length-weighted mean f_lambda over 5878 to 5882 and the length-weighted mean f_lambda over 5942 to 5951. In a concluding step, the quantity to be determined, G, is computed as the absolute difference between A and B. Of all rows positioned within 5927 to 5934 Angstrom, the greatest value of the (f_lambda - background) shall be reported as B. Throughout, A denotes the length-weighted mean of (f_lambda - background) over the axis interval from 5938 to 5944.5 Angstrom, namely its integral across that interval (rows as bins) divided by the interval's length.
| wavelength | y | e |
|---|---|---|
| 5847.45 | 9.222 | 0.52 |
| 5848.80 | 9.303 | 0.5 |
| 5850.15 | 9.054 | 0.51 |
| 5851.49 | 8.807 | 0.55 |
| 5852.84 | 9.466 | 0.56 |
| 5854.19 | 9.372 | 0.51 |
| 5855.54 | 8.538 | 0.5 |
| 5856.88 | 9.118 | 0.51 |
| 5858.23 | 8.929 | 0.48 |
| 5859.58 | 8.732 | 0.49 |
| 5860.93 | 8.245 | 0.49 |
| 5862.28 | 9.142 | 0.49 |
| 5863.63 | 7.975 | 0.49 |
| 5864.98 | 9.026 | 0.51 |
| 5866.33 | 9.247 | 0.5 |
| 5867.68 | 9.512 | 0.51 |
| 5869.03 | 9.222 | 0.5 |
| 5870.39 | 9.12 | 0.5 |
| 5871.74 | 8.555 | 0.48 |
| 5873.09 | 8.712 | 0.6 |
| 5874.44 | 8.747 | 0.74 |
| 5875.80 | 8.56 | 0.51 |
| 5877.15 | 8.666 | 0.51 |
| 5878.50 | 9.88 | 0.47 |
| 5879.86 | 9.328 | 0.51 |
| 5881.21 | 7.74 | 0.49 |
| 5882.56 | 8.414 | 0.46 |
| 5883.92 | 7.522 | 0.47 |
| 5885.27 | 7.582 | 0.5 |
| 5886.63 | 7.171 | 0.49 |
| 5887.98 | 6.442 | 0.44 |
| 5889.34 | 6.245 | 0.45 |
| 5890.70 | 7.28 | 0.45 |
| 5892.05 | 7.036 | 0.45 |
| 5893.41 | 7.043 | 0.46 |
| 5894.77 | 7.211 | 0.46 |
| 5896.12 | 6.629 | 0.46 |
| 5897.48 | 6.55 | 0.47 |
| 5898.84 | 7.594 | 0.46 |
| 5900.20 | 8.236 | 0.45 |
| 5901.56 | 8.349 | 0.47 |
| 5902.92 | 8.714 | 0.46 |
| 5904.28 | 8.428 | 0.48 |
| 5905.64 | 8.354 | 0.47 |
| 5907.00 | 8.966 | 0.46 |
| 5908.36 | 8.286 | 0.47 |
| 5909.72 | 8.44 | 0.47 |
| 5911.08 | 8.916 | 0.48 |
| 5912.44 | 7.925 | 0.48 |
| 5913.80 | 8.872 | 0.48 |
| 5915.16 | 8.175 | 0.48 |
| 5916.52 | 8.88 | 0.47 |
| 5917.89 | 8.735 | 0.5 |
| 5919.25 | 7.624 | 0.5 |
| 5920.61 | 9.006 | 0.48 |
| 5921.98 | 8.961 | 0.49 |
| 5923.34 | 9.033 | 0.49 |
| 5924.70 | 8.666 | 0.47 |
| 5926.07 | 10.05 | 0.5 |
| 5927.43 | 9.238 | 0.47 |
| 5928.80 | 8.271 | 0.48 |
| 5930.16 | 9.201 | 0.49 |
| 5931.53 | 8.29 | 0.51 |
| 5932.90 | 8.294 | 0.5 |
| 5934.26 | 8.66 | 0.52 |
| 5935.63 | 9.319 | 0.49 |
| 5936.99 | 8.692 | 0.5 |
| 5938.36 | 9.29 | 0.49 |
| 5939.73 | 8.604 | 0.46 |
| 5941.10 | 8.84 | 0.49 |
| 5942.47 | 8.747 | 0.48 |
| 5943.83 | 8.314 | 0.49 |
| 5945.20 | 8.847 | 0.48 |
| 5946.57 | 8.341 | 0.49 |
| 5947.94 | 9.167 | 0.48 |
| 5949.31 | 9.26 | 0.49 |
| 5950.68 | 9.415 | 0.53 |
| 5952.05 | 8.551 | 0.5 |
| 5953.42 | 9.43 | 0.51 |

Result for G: 0.5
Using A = -0.16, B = 0.3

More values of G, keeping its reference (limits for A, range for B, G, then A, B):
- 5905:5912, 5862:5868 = 0.9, -0.32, 0.6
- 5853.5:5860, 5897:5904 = 0.2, 0.05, -0.2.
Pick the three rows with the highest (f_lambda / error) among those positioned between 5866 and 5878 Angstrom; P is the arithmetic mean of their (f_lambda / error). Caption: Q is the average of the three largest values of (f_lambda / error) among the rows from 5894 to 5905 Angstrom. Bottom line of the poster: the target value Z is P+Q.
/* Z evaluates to 36.9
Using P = 18.5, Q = 18.3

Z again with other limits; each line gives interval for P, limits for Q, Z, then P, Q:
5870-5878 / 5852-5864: 36.2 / 17.7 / 18.5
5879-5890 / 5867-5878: 36.0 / 17.5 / 18.4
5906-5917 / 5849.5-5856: 36.7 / 19.0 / 17.7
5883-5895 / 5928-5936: 34.3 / 16.0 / 18.3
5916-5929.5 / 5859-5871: 38.2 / 19.5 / 18.6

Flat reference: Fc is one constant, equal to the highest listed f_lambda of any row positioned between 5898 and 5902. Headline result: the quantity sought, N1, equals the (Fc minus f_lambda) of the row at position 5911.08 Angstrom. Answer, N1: -0.6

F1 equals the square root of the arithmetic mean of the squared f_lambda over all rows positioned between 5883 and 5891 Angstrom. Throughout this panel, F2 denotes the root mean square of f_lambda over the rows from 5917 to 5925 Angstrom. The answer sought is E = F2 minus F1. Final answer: 1.63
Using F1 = 7.06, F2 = 8.68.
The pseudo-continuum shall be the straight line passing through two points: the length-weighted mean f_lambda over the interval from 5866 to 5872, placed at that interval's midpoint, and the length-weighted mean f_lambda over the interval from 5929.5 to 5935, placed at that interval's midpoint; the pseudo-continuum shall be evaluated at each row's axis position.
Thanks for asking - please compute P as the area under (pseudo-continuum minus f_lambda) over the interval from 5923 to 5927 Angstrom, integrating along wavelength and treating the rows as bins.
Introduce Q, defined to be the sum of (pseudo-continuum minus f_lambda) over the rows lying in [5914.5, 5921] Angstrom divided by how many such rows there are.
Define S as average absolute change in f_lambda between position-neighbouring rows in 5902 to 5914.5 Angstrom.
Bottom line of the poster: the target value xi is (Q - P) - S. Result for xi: 2.1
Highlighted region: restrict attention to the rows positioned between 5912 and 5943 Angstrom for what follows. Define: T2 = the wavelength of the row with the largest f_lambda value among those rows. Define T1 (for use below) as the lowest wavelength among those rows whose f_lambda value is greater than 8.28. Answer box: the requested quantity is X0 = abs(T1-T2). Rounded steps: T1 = 5913.80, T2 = 5926.07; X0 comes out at 12.3 Angstrom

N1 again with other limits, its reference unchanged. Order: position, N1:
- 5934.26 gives -0.3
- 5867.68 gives -1.2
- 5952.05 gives -0.2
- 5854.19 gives -1.0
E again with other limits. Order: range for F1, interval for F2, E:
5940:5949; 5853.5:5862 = 0.12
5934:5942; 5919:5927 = 0.01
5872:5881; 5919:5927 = -0.08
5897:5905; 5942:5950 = 0.78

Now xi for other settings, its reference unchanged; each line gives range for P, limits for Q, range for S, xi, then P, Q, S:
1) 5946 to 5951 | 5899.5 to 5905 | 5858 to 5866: 2.5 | -2.8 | 0.4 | 0.76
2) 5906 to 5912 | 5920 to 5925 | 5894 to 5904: -1.9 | 1.2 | -0.2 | 0.47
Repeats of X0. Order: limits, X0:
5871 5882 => 6.8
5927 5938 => 8.2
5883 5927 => 24.5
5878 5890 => 0.0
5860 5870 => 5.4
